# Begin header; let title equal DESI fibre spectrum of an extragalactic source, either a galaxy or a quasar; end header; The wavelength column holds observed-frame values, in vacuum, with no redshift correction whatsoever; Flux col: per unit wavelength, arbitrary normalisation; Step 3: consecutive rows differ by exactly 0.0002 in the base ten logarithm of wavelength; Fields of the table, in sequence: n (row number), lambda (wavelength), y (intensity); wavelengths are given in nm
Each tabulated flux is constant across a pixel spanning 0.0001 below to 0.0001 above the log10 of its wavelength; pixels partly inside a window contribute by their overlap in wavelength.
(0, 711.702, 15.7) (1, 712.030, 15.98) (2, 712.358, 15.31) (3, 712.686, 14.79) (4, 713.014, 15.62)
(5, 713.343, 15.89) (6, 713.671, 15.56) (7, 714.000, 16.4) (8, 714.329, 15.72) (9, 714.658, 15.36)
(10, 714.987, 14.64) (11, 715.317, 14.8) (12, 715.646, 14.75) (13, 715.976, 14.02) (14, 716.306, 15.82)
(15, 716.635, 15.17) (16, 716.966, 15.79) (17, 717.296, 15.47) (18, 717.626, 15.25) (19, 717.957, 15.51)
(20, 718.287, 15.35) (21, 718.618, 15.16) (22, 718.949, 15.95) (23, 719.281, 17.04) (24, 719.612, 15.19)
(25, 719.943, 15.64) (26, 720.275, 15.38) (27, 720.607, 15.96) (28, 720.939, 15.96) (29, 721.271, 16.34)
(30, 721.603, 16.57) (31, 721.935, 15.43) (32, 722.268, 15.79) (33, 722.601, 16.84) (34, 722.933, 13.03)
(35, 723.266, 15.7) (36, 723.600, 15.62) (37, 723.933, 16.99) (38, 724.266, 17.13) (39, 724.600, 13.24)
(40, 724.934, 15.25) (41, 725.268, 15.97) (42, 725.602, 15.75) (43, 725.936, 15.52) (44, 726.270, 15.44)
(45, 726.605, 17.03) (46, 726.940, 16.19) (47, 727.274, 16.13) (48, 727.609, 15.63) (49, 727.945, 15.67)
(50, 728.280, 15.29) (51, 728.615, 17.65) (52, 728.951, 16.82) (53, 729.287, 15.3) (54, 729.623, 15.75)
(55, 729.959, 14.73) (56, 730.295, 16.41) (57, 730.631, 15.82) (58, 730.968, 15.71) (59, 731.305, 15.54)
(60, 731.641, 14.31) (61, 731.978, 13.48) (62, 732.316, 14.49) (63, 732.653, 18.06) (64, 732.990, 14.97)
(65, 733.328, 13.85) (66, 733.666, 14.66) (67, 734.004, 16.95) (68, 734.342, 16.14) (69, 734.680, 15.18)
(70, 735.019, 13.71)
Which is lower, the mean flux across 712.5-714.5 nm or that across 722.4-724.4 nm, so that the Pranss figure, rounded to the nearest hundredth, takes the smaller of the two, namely 15.66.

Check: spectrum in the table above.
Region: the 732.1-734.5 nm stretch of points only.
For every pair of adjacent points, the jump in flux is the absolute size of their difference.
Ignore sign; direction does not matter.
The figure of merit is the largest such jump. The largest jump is 3.6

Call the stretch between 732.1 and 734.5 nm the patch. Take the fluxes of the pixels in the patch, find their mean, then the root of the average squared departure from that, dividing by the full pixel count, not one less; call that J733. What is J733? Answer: 1.4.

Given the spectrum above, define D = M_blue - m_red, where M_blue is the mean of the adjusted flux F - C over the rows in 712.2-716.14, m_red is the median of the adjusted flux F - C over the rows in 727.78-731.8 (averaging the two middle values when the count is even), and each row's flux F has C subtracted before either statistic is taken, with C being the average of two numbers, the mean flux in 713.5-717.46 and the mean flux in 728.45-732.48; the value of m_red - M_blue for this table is 0.45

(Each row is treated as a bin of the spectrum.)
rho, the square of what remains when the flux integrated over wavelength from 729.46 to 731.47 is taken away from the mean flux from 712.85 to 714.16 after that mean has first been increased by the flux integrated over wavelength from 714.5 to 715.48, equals 1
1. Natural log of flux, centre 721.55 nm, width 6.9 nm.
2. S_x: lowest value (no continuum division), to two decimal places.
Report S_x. 2.57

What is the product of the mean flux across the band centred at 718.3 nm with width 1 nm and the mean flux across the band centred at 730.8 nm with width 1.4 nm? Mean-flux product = 243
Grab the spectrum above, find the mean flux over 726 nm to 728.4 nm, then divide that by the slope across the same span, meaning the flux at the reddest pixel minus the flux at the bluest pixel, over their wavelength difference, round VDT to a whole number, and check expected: -213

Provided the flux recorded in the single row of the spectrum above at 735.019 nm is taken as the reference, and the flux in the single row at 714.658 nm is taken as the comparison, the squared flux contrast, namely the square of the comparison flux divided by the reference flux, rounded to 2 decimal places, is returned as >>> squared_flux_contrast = 1.26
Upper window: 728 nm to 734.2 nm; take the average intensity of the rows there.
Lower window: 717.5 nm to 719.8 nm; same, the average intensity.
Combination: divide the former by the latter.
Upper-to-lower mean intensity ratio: 0.99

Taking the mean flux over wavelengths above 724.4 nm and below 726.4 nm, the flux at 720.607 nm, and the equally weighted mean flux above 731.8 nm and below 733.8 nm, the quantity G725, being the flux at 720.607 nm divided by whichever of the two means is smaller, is 1.07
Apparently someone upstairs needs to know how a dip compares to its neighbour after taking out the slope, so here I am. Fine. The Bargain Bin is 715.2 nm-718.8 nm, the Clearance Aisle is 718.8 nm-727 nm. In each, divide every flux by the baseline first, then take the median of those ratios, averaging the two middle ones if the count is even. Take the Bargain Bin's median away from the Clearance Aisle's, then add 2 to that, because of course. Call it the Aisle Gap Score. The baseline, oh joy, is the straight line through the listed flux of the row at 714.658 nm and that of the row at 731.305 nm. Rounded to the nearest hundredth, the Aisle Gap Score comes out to 2.03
